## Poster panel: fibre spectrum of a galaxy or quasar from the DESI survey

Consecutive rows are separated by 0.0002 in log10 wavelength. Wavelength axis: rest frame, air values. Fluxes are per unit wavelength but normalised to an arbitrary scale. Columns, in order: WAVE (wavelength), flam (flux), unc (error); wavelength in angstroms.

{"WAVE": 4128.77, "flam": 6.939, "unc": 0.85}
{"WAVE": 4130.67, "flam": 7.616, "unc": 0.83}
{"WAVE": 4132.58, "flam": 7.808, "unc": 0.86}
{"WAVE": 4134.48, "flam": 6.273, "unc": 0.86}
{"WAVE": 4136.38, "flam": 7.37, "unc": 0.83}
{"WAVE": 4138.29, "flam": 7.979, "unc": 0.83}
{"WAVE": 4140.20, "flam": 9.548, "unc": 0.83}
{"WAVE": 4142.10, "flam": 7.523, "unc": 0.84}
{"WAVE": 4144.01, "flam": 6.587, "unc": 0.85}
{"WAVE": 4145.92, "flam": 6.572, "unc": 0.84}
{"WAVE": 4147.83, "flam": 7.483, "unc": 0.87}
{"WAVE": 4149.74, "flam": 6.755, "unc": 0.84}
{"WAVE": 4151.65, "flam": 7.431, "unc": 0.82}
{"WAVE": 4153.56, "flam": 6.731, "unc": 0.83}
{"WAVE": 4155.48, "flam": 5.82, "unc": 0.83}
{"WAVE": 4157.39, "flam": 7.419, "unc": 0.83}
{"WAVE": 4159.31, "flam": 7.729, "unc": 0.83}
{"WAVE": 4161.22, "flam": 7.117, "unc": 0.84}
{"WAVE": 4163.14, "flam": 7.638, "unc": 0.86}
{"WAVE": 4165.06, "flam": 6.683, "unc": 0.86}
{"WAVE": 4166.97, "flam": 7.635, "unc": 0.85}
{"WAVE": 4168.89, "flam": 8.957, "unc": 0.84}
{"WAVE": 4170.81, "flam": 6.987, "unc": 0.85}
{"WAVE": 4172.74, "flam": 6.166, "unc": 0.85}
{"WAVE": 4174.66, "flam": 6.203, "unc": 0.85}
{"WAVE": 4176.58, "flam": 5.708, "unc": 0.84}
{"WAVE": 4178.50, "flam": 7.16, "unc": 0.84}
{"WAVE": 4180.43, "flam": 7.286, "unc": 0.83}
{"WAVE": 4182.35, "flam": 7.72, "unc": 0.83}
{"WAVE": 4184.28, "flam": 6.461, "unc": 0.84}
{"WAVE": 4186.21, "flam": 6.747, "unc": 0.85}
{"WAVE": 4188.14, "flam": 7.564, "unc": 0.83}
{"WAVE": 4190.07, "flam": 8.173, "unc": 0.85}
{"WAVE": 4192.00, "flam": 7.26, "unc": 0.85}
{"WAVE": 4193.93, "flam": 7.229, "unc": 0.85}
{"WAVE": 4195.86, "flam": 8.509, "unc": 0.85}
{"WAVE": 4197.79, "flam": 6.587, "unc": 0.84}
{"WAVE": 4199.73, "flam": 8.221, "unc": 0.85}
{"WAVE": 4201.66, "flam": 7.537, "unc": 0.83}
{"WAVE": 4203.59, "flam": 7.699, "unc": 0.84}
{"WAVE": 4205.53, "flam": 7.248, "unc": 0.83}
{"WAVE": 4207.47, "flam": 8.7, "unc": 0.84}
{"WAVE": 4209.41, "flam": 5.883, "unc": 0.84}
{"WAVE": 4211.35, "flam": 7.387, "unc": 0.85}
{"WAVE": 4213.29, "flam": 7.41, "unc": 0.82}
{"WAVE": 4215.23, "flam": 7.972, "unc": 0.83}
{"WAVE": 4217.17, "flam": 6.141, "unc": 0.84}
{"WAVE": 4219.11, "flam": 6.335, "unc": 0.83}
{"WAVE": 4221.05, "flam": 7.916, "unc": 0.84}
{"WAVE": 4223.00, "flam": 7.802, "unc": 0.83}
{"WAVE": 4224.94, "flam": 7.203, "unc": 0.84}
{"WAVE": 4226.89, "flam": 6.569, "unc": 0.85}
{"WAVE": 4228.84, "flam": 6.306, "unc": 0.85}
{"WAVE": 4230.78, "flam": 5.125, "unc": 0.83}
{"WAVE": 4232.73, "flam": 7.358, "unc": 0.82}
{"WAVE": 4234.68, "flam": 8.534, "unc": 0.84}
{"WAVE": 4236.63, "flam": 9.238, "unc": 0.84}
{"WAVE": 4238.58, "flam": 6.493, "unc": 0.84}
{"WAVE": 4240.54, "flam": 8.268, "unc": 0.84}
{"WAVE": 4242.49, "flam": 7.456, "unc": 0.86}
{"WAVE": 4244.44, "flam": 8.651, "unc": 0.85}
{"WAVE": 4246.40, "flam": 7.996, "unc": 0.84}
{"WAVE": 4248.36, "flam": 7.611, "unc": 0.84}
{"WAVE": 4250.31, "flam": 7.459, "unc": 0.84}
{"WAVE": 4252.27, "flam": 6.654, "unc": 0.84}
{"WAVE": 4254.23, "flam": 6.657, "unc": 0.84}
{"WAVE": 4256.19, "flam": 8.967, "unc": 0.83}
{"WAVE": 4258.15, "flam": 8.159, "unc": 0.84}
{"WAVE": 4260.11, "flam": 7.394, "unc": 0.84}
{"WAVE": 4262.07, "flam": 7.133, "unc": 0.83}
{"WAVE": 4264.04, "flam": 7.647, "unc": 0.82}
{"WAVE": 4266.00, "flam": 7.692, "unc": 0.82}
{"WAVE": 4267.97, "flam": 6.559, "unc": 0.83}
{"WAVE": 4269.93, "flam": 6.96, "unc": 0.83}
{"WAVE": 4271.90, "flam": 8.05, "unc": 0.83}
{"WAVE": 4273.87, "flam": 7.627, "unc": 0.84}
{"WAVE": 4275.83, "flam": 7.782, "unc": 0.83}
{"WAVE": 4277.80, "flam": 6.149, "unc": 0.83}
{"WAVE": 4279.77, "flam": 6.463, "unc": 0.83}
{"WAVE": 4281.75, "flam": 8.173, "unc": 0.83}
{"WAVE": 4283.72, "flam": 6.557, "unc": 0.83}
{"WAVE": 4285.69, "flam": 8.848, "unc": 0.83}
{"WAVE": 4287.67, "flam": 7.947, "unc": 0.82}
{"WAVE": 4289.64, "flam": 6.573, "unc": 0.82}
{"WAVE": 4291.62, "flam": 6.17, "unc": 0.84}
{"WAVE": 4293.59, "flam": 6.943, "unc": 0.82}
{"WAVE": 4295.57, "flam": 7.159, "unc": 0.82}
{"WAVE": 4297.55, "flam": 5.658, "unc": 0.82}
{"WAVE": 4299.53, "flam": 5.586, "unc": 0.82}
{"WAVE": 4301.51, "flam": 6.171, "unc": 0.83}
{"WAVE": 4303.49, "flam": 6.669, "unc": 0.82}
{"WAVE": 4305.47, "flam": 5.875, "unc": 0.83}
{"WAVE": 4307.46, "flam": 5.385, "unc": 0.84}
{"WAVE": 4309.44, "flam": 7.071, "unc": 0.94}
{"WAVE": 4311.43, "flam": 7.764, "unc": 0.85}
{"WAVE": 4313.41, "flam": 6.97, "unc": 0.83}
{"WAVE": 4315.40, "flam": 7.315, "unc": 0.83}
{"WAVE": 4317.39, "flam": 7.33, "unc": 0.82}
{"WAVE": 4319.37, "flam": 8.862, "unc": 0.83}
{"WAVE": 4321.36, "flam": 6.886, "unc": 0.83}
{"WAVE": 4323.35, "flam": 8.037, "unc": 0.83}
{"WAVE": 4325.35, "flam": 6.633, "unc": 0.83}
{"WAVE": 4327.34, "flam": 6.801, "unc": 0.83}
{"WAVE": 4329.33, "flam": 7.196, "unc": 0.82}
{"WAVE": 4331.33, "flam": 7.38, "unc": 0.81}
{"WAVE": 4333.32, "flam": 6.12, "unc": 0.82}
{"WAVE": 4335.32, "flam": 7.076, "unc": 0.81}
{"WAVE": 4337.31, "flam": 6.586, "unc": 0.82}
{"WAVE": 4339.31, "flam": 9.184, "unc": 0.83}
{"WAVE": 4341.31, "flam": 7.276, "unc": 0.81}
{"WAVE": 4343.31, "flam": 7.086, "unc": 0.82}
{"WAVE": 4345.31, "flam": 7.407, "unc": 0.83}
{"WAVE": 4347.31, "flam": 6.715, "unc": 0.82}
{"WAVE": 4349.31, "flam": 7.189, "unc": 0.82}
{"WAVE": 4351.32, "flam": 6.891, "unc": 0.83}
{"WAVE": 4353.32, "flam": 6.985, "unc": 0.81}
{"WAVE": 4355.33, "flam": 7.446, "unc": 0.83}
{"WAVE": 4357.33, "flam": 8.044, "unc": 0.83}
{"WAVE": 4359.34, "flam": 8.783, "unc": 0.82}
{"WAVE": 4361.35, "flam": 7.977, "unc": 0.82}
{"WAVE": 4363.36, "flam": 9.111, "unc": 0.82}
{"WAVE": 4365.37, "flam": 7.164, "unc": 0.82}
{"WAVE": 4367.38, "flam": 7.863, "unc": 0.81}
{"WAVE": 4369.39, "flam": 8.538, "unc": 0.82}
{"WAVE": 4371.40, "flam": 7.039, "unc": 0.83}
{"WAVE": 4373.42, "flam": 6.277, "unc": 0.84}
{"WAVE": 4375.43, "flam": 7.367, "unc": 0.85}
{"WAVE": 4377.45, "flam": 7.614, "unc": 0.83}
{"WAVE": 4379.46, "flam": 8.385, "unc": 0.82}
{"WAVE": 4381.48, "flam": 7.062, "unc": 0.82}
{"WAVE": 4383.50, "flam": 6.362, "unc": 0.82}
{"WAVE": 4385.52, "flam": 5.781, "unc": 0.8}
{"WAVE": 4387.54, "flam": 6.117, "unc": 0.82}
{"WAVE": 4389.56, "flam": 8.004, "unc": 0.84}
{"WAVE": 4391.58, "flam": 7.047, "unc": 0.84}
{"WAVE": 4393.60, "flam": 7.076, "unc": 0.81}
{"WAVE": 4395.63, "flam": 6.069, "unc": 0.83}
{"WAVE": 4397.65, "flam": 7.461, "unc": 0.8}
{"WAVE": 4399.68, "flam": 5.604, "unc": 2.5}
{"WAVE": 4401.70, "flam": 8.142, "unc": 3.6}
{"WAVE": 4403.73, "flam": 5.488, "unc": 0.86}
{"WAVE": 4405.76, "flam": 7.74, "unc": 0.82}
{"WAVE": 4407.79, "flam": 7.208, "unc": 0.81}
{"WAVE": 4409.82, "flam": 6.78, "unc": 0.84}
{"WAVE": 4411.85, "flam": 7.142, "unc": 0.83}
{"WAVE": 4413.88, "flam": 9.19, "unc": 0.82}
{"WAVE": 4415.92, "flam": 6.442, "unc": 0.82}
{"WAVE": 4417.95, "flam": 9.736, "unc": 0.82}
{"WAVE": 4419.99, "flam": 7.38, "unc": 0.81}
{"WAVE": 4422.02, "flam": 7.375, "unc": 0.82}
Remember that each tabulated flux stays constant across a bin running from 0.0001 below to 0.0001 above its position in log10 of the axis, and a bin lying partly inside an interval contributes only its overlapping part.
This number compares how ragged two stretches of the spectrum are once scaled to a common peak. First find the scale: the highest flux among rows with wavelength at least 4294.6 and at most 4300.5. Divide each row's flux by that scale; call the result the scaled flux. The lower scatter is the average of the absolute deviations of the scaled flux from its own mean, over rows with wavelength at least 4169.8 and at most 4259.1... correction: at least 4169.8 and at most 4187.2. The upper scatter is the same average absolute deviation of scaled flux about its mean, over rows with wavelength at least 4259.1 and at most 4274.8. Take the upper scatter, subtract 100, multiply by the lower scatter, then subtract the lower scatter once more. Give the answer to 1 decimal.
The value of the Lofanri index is -7.3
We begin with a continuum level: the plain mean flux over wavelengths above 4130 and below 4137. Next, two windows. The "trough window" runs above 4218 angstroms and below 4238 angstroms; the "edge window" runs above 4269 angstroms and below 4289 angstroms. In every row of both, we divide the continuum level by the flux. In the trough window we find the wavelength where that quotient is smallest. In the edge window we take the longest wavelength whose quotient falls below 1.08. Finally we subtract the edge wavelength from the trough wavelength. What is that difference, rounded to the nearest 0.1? -51.0 angstroms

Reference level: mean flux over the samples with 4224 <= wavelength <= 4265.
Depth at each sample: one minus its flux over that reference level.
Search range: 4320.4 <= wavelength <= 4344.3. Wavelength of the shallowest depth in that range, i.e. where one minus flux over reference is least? 4339.31 angstroms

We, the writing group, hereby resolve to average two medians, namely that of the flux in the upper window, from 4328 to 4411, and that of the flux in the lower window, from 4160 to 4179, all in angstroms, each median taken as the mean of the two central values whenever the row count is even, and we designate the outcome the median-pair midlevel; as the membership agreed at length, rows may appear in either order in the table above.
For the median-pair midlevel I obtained 7.12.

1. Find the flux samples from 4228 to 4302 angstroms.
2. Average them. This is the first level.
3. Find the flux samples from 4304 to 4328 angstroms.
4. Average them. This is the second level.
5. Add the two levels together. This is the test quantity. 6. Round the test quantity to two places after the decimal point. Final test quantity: 14.35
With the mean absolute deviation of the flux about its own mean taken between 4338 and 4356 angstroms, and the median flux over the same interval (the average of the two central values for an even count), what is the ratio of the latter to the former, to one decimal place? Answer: 16.4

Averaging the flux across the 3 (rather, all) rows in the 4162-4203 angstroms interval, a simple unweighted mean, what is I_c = 7.3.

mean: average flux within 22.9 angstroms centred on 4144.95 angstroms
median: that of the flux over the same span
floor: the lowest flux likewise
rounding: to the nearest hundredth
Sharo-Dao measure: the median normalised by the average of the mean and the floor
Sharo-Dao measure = 1.09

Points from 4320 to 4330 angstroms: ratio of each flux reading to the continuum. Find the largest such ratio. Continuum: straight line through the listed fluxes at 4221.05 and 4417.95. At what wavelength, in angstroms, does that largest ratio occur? 4323.35 angstroms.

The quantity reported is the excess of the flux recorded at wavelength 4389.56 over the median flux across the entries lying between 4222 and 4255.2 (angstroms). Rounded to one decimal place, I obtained 0.5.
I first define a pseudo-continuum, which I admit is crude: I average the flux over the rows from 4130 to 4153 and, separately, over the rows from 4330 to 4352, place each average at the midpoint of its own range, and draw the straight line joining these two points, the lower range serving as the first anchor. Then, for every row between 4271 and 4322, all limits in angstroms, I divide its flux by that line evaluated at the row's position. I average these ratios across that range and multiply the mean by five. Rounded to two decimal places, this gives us 4.84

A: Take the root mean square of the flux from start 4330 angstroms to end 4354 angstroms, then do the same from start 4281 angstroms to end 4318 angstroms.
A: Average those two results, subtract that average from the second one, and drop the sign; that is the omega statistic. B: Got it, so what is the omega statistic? 0.141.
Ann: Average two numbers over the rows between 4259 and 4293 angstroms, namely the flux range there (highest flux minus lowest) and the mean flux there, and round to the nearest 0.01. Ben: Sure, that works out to 4.99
